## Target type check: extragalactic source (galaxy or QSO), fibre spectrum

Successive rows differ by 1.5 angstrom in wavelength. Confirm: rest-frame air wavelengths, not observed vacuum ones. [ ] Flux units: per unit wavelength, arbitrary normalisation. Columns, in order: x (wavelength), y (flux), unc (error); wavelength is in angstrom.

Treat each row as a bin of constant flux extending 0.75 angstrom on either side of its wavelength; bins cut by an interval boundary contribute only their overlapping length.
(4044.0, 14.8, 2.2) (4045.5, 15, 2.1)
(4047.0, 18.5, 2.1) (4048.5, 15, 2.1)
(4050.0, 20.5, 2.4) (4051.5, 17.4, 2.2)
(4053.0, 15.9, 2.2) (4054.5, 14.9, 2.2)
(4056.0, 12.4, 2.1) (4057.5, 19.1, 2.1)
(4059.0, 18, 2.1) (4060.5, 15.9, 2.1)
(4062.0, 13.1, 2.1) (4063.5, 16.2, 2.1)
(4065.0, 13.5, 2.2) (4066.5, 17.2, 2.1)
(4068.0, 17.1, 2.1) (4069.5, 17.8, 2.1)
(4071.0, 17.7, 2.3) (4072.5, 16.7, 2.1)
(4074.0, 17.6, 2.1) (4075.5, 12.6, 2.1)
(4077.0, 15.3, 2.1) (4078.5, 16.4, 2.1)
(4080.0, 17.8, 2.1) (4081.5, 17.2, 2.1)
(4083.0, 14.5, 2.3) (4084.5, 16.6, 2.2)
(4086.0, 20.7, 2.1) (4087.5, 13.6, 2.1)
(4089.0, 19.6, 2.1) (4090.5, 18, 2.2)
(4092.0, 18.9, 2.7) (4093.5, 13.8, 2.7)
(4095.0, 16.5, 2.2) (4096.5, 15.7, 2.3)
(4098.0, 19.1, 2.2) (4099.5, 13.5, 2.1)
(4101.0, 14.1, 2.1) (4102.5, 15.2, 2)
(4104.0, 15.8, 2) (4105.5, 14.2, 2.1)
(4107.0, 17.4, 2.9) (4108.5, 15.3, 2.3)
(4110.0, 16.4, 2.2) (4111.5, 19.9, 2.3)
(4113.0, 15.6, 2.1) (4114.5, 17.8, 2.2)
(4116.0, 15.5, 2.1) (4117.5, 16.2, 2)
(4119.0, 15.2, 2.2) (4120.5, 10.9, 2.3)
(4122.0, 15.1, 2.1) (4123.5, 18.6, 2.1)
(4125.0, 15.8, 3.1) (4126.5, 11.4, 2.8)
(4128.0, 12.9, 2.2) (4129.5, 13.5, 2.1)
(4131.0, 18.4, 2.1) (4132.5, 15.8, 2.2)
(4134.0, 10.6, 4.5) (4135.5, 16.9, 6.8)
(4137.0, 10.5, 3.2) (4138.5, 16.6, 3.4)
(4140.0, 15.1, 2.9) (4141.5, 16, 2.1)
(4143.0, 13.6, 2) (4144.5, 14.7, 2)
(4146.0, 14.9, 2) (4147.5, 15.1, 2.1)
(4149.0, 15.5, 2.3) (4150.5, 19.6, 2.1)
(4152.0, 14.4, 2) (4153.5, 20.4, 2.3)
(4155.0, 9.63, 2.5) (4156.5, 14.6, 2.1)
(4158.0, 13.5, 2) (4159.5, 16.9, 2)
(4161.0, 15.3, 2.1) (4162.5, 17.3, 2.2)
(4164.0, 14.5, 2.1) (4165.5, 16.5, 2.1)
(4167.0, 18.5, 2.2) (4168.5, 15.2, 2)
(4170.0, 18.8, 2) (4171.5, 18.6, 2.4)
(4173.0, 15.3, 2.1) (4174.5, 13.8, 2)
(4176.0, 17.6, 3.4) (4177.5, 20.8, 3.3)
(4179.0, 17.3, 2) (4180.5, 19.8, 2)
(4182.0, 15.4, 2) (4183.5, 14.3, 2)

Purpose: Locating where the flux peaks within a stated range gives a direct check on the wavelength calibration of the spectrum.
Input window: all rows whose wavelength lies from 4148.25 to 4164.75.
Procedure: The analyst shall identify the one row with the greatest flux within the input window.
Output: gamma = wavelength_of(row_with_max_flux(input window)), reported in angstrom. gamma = 4153.5 angstrom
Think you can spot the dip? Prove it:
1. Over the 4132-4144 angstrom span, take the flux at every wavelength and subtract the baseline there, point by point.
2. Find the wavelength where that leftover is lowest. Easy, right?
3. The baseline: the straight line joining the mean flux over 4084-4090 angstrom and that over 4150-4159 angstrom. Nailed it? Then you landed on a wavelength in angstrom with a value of 4134.0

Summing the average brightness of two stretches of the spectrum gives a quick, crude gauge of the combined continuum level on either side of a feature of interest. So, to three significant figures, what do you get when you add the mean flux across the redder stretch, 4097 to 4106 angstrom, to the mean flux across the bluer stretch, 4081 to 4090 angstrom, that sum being 32.4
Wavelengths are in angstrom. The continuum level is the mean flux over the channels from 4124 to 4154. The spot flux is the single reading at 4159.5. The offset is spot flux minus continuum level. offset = 1.8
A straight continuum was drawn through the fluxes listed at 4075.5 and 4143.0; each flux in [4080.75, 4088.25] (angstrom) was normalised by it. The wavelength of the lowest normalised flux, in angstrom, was 4087.5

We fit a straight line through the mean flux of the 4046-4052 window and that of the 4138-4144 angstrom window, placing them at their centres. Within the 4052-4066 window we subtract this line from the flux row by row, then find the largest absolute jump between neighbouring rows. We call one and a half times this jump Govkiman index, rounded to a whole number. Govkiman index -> 10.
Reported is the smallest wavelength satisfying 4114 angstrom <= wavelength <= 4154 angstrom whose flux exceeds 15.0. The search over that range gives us 4114.5 angstrom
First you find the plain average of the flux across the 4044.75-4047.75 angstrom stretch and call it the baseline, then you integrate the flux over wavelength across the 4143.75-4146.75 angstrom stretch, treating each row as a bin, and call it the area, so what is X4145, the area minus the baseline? 28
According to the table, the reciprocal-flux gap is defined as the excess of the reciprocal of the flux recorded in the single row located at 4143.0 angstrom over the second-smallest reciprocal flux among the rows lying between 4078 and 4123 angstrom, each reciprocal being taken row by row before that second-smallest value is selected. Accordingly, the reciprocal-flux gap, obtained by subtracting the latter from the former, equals 0.023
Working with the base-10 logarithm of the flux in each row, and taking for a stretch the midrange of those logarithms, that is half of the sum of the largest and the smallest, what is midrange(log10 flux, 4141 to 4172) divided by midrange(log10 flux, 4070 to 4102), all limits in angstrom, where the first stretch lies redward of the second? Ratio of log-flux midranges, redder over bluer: 0.95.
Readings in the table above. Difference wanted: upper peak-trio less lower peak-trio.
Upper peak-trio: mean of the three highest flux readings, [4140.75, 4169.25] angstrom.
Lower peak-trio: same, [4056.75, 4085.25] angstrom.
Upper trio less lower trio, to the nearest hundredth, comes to 1.20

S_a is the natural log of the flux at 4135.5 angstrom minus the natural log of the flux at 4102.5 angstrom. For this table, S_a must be 0.11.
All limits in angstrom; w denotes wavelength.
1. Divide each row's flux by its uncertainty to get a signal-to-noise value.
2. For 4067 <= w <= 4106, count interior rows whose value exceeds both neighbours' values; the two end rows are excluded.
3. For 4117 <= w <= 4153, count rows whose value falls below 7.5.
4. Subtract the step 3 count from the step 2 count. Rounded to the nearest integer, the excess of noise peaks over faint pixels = -11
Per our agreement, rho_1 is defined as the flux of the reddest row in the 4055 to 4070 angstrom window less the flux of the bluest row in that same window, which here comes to 5.4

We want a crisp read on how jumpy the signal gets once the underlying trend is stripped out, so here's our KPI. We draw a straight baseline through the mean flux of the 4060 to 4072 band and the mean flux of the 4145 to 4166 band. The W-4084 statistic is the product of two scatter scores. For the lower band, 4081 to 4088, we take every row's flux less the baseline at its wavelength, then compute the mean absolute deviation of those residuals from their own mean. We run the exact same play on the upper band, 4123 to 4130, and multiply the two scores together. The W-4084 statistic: 4.3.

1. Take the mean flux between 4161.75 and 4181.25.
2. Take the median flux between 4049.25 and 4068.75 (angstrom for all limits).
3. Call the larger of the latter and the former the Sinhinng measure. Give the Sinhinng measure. 17.2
